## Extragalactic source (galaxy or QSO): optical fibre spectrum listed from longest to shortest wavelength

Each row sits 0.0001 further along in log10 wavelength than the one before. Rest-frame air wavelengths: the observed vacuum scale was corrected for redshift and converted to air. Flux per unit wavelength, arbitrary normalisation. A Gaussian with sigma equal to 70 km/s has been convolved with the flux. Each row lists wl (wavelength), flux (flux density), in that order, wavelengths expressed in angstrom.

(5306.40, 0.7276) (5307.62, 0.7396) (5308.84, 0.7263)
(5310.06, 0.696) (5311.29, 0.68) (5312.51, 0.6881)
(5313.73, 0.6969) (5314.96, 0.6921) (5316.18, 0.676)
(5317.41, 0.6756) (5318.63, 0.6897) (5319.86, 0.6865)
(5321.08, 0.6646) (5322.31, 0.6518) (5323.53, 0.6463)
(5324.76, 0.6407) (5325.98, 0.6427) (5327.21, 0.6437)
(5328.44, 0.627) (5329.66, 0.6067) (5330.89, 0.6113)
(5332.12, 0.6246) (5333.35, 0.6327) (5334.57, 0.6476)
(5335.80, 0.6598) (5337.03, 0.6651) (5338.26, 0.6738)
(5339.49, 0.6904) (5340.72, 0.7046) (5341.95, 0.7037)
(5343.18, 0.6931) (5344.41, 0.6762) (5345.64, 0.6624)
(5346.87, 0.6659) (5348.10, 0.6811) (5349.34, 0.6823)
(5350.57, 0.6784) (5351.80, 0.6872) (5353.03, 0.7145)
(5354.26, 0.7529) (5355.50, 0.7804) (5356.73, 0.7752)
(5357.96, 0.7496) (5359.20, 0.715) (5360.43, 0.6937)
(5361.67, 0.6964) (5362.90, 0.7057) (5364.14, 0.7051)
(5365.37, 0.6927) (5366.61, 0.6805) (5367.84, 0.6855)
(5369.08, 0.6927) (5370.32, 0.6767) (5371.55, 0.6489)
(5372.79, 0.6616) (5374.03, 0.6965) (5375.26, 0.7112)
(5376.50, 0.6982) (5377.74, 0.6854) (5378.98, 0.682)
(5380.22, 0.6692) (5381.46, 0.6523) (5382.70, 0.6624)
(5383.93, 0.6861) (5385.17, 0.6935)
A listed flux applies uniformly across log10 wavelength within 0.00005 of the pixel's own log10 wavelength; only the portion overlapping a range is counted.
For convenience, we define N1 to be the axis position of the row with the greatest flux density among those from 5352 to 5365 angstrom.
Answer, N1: 5355.50 angstrom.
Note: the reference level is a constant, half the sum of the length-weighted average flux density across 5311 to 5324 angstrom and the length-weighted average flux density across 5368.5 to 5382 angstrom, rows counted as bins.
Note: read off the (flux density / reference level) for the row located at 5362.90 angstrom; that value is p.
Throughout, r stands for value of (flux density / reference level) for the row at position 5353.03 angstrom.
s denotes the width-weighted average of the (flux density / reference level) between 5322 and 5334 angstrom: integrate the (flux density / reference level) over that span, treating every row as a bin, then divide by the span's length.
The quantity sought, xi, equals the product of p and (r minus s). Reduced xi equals 0.125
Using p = 1.04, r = 1.05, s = 0.93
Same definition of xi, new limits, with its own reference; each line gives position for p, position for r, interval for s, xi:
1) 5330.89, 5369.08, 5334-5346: 0.020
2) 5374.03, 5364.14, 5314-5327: 0.058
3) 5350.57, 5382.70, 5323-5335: 0.045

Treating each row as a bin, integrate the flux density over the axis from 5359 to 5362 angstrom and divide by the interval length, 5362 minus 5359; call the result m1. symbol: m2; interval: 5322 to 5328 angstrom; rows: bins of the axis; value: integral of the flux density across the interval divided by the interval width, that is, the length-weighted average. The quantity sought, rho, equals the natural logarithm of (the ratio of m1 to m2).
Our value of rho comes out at 0.08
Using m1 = 0.700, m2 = 0.644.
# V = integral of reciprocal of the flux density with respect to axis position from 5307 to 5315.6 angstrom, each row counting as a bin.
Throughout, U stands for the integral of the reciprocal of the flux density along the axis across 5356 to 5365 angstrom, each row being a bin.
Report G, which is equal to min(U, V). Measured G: 12.3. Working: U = 12.5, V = 12.3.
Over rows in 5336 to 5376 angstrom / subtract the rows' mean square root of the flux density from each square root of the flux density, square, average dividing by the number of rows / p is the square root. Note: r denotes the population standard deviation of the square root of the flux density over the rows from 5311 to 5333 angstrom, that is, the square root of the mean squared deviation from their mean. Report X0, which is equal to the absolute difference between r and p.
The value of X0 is 0.001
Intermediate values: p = 0.0180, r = 0.017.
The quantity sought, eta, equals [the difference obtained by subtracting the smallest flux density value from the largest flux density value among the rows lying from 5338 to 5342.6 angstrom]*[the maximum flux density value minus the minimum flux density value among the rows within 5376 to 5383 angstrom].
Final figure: 0.0014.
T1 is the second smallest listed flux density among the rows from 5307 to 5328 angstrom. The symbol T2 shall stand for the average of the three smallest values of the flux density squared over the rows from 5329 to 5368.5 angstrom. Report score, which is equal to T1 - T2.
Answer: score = 0.27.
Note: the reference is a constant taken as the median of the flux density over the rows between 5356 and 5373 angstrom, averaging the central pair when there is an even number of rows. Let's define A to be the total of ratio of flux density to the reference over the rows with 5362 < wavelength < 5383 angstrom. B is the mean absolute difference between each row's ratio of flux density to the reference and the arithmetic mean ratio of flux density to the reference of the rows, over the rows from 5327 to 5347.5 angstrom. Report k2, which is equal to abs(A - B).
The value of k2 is 16.7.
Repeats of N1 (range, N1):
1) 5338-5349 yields 5340.72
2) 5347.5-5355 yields 5354.26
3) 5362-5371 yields 5362.90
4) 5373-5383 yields 5375.26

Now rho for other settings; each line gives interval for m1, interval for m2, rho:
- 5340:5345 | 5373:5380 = 0.00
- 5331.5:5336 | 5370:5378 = -0.07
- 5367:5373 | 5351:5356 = -0.08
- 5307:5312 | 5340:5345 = 0.02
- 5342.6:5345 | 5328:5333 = 0.10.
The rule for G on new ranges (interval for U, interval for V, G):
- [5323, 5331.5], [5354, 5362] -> 10.8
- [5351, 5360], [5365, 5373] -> 11.8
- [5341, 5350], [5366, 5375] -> 13.2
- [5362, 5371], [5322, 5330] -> 12.6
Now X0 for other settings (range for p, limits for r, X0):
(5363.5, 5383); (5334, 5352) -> 0.001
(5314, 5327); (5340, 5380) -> 0.006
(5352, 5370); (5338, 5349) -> 0.010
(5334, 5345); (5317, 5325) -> 0.000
